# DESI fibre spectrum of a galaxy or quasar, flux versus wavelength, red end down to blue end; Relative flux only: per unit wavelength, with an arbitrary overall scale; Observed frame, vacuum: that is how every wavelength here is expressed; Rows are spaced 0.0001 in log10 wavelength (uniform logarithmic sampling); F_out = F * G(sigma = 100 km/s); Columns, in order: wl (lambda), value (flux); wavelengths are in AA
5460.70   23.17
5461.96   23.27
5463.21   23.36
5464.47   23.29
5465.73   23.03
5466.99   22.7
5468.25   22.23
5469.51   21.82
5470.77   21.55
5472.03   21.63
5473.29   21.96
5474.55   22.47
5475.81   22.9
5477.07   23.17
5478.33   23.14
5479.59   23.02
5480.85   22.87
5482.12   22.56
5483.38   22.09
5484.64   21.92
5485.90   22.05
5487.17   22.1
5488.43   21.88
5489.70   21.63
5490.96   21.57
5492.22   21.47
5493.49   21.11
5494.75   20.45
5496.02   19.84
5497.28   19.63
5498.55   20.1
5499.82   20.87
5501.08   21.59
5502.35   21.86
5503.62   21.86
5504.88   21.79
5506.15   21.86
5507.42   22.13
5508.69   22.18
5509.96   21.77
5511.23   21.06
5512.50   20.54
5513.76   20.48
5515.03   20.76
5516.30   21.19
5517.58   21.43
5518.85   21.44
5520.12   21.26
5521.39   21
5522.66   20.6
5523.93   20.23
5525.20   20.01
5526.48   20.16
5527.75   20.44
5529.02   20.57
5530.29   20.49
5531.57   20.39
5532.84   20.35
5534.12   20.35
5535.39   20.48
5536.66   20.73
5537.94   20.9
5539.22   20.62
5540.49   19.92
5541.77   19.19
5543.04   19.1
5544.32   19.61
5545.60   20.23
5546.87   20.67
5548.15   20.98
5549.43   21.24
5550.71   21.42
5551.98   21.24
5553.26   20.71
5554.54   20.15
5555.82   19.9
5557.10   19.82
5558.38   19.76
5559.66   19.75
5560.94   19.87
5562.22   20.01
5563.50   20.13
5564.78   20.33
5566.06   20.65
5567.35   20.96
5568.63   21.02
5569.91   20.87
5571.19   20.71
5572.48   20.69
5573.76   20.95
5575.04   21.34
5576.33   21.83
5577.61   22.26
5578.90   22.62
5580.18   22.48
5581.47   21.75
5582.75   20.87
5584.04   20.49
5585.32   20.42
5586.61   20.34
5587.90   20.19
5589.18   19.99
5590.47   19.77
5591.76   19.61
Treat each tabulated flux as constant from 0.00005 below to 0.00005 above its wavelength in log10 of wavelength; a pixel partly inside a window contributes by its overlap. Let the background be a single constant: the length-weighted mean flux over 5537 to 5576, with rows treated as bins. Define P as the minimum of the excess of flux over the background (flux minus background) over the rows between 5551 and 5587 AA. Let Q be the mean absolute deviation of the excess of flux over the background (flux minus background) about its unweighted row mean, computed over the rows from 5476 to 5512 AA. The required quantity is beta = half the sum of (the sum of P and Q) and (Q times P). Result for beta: -0.24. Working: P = -0.68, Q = 0.67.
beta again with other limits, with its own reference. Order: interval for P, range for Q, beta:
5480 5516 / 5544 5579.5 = -0.34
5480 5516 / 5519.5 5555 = -0.36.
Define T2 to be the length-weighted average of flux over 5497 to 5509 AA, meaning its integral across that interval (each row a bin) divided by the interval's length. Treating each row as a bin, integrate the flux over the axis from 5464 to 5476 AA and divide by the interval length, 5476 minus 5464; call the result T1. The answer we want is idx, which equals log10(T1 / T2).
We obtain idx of 0.018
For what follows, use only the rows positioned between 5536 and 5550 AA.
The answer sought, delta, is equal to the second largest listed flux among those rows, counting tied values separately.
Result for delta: 20.98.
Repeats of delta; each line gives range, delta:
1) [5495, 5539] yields 22.13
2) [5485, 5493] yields 22.05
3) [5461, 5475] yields 23.29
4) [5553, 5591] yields 22.48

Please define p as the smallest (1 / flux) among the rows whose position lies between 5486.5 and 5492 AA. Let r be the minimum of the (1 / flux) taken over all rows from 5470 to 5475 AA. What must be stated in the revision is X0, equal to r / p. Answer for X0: 0.98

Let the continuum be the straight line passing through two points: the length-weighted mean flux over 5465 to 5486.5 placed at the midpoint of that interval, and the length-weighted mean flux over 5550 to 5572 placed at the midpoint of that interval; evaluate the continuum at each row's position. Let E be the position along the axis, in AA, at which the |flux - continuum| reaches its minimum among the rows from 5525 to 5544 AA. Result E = 5537.94 AA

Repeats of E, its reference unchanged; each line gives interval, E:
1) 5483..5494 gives 5487.17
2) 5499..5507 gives 5504.88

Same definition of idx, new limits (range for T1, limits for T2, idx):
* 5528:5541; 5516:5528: -0.006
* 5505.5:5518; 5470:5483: -0.024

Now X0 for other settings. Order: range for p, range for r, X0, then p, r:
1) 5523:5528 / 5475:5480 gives 0.88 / 0.0489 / 0.043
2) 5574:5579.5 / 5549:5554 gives 1.06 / 0.0442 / 0.047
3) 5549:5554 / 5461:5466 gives 0.92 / 0.0467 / 0.043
